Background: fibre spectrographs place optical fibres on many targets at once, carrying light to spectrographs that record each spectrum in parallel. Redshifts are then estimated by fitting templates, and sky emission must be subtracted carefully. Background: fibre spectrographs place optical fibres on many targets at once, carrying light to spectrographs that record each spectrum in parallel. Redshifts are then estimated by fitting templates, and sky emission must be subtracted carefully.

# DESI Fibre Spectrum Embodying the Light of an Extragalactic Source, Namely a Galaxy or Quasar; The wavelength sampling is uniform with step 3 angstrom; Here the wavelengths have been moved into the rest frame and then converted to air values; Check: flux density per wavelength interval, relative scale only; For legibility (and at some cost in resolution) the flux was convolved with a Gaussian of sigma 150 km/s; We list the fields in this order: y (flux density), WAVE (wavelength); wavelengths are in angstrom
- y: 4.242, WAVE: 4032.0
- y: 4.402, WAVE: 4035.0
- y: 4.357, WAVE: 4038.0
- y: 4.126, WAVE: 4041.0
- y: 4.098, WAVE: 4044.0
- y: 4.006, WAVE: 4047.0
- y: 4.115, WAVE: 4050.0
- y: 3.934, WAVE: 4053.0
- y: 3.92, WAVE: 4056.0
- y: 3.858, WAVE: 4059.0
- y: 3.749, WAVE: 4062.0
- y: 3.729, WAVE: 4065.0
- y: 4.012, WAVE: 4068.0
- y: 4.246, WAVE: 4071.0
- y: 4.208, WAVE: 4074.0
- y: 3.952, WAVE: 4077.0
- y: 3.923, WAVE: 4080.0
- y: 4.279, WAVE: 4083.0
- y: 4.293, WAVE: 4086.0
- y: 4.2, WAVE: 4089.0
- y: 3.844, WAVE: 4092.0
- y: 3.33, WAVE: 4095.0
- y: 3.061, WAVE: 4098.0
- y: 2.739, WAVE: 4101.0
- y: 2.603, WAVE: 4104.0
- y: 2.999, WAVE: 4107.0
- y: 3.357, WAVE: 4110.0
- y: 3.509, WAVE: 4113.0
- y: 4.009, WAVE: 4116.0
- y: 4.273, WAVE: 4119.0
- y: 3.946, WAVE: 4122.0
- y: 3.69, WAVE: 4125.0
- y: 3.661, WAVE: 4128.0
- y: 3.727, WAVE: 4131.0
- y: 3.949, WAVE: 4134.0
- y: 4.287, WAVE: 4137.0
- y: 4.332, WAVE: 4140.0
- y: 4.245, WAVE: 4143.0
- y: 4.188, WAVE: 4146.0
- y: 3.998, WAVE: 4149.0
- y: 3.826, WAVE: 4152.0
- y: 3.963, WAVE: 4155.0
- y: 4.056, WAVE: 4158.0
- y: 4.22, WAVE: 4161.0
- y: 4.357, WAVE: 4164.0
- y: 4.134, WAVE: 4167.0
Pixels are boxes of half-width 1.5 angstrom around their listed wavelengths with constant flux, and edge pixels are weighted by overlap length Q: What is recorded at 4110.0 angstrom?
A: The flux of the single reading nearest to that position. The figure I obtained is 3.357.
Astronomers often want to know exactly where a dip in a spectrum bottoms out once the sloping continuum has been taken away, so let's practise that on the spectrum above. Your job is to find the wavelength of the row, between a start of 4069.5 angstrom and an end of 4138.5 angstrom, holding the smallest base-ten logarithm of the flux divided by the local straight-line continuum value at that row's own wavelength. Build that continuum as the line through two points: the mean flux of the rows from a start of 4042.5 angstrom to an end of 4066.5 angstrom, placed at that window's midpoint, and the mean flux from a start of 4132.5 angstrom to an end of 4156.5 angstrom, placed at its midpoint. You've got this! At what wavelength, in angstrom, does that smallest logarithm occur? 4104.0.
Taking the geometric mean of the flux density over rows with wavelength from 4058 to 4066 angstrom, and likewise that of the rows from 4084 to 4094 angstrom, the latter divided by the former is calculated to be 1.09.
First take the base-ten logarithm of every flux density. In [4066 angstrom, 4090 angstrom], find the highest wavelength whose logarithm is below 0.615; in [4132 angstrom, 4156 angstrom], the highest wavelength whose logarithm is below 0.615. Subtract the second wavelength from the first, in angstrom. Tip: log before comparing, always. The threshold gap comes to -75 angstrom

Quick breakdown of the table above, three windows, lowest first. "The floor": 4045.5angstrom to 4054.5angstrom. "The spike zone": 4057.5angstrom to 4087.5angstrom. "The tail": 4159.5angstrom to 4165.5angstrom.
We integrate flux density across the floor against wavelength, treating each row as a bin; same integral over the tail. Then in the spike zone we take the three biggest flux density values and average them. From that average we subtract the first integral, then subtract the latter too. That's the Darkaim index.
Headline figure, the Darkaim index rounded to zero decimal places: -58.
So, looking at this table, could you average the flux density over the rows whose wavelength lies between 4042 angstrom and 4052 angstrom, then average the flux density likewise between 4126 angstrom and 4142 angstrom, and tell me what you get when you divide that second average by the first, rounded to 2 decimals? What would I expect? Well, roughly 0.98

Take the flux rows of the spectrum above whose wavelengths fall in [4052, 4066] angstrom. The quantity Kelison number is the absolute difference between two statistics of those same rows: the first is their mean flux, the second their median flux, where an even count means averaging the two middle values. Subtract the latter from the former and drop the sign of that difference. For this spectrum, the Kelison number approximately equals 0.020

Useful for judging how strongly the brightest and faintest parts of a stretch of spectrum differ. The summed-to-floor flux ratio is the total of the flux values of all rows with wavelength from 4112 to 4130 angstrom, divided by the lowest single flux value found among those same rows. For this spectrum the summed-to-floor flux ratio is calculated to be 6.58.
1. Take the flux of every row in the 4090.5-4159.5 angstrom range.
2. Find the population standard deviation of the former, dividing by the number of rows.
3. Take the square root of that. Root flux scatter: 0.70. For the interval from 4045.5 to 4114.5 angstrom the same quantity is 0.70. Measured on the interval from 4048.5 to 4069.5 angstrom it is 0.36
